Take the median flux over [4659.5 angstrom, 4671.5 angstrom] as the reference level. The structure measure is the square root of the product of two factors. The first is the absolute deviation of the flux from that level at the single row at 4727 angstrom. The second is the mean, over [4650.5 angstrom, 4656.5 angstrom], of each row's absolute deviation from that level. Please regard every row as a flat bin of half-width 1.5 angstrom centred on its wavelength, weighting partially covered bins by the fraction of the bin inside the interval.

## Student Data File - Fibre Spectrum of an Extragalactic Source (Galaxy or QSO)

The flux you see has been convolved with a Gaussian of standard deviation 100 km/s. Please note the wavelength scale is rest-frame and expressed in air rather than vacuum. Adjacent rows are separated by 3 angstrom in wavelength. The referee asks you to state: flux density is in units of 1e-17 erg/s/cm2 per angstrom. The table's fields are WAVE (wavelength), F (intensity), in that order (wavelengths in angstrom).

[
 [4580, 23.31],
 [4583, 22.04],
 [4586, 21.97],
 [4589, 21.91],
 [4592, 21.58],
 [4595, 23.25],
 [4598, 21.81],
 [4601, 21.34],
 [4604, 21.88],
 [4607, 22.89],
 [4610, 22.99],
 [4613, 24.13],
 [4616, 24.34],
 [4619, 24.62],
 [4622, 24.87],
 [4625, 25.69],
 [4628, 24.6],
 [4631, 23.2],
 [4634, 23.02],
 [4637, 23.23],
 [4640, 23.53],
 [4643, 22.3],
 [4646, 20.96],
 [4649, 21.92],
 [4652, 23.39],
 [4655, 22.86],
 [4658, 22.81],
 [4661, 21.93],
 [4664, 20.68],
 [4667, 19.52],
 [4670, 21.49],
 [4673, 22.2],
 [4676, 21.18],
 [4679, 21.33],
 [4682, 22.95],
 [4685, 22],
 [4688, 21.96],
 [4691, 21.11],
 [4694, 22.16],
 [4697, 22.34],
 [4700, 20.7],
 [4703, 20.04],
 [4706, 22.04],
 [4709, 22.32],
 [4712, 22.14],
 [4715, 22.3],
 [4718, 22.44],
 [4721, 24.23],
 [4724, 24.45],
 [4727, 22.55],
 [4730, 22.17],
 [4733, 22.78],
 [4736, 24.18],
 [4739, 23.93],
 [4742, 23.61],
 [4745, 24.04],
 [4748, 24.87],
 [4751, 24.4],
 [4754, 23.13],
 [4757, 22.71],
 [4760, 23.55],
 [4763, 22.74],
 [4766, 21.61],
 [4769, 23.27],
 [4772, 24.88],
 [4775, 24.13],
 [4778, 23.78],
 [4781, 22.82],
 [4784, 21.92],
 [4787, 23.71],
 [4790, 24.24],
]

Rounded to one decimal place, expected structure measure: 1.7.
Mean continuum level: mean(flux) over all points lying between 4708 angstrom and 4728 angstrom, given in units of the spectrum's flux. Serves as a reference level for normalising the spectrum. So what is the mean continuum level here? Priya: 22.9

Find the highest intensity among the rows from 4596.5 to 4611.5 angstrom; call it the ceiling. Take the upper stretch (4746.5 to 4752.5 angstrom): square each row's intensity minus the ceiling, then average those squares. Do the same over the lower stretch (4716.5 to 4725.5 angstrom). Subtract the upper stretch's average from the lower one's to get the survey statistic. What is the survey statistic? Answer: -1.4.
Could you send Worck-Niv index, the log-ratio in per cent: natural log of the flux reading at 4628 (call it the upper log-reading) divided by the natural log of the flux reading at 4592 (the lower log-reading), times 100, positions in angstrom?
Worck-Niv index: 104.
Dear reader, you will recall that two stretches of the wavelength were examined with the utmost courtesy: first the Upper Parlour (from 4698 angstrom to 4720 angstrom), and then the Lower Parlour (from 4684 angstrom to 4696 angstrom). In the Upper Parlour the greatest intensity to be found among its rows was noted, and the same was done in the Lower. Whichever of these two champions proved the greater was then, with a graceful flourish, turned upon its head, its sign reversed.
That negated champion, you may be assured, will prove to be -22.4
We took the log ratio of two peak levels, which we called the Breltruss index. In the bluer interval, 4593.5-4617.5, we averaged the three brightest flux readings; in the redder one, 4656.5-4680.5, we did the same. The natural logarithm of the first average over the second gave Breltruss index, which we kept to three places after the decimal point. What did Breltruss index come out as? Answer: 0.069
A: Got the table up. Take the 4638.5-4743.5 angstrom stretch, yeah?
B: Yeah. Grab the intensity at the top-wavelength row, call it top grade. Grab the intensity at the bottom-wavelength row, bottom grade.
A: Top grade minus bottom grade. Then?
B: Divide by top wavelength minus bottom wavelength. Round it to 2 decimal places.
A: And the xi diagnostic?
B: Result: 0.00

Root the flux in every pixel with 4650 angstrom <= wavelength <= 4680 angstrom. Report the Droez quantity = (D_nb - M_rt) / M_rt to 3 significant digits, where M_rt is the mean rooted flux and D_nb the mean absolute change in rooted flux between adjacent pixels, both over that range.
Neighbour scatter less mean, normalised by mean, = -0.980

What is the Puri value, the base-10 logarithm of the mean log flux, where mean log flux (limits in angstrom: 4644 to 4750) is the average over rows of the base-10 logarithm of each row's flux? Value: 0.130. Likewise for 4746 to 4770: 0.136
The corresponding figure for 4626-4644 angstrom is 0.136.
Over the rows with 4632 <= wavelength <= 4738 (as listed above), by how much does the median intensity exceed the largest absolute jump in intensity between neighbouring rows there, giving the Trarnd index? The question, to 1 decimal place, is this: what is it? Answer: 20.2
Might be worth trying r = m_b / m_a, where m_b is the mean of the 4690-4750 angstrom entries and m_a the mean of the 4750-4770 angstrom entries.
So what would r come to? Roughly 0.99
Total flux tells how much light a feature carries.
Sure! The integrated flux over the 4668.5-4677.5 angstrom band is 195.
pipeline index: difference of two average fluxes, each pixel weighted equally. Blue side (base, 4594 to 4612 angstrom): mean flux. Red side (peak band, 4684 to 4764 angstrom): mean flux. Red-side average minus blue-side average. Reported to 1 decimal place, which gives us 0.4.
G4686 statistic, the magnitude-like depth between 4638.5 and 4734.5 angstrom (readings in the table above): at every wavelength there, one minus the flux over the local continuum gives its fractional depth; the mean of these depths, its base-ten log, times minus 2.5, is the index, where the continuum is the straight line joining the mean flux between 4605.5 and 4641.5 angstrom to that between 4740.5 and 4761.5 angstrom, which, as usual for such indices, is 2.8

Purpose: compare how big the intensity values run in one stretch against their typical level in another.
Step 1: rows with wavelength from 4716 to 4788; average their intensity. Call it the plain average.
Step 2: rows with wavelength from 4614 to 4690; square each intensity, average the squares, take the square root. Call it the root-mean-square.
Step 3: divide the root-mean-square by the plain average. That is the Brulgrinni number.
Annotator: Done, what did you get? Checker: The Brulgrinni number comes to 0.970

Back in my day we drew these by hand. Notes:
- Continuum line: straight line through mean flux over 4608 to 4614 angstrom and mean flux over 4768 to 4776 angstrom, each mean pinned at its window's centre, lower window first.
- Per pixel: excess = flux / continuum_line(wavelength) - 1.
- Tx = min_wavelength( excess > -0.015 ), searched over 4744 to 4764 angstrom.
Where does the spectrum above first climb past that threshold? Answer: 4745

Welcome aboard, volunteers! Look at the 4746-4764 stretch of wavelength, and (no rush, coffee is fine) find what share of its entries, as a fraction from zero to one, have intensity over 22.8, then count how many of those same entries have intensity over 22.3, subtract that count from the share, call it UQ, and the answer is -5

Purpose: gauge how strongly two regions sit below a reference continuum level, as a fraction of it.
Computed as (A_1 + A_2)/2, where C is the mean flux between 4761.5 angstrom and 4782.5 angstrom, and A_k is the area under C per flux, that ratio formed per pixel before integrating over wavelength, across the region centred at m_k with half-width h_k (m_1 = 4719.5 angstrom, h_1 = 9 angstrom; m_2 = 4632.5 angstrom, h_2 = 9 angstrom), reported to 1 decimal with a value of 17.9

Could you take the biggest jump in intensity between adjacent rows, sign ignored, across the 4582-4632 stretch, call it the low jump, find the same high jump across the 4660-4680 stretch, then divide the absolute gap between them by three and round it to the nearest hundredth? 0.10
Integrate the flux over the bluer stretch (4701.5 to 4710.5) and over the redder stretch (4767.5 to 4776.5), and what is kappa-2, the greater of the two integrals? 217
